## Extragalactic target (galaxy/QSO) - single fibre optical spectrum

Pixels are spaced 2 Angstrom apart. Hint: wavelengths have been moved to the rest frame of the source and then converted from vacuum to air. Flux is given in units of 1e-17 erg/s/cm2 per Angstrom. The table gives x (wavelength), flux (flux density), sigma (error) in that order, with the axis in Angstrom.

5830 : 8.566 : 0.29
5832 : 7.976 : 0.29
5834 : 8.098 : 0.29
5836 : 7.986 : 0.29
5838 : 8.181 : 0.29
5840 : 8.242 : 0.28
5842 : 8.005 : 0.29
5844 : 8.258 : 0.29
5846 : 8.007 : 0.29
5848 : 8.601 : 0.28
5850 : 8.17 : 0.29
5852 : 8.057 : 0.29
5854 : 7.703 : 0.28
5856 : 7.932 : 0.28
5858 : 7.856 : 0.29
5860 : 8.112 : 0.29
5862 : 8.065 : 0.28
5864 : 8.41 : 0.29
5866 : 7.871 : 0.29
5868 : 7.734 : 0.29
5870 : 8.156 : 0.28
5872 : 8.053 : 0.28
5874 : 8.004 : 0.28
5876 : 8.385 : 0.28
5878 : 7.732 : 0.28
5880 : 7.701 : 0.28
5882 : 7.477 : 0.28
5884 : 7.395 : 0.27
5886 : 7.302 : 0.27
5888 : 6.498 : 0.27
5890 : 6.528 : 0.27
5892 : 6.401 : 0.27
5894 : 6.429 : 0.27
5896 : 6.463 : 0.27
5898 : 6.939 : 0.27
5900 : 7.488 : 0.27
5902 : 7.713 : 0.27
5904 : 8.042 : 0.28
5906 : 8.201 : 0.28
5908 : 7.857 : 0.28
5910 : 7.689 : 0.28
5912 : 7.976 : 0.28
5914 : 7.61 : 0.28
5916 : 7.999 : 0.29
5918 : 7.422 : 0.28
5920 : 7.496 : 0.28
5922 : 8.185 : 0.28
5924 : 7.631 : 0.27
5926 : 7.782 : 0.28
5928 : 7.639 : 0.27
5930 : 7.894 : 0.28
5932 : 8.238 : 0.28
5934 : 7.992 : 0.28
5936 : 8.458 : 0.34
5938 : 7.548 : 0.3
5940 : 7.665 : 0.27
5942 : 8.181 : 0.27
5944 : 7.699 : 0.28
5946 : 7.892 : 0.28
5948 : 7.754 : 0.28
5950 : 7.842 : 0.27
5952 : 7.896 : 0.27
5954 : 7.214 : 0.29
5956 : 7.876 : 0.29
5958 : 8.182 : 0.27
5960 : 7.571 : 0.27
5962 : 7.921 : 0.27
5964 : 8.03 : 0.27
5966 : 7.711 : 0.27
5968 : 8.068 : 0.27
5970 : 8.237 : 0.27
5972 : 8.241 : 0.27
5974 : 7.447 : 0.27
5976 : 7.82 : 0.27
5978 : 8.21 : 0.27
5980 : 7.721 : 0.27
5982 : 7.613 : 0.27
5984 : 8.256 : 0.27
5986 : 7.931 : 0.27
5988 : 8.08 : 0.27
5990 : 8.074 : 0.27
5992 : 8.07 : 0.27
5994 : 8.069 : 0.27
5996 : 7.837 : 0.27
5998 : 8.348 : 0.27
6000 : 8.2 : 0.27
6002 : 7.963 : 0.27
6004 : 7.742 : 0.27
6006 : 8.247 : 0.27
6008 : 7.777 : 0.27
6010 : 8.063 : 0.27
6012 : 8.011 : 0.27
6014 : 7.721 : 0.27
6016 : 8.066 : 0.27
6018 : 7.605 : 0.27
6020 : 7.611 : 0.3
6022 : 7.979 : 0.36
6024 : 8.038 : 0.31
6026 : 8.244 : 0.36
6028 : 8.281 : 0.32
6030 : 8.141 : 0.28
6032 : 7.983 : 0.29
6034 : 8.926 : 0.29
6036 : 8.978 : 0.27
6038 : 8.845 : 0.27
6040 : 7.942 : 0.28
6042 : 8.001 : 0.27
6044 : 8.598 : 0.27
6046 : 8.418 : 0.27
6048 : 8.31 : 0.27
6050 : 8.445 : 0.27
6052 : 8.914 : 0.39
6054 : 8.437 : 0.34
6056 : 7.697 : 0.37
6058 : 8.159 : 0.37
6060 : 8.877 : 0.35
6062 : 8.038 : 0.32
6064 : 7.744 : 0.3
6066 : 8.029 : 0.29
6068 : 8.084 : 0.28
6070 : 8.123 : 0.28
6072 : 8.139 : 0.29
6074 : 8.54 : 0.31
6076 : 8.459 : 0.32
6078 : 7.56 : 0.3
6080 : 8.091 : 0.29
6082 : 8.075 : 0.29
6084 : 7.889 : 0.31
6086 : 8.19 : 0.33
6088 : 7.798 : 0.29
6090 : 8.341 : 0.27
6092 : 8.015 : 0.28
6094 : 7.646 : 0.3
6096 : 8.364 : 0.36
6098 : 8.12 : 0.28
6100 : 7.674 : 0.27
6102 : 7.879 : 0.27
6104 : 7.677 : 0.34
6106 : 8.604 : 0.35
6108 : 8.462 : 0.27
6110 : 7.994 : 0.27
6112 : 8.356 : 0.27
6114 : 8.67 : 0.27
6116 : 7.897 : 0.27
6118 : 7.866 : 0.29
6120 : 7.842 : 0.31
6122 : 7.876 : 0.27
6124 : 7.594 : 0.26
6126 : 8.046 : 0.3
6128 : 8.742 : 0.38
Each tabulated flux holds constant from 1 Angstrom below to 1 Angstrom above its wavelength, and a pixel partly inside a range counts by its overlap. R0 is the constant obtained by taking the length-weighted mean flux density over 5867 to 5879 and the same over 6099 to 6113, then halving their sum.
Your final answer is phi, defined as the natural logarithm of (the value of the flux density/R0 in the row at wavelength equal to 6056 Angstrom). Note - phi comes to -0.045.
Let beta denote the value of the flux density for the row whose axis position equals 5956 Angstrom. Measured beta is 7.876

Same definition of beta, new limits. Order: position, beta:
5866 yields 7.871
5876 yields 8.385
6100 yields 7.674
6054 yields 8.437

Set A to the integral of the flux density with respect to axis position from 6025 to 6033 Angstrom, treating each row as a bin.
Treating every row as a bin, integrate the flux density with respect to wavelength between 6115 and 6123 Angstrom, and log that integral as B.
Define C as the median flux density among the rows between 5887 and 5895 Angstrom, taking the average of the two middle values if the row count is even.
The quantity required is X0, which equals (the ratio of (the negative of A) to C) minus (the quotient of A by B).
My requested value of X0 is -11.1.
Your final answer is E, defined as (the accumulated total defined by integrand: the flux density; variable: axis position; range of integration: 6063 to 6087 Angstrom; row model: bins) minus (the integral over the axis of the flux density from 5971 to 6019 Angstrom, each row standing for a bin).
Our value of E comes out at -188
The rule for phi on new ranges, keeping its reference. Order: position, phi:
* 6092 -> -0.005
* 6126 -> -0.001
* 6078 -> -0.063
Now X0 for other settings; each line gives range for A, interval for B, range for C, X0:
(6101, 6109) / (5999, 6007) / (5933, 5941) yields -9.3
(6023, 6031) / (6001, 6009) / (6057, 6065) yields -9.1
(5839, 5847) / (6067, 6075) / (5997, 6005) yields -9.0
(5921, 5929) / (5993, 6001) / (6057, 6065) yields -8.7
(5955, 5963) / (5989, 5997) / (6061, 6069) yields -8.8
